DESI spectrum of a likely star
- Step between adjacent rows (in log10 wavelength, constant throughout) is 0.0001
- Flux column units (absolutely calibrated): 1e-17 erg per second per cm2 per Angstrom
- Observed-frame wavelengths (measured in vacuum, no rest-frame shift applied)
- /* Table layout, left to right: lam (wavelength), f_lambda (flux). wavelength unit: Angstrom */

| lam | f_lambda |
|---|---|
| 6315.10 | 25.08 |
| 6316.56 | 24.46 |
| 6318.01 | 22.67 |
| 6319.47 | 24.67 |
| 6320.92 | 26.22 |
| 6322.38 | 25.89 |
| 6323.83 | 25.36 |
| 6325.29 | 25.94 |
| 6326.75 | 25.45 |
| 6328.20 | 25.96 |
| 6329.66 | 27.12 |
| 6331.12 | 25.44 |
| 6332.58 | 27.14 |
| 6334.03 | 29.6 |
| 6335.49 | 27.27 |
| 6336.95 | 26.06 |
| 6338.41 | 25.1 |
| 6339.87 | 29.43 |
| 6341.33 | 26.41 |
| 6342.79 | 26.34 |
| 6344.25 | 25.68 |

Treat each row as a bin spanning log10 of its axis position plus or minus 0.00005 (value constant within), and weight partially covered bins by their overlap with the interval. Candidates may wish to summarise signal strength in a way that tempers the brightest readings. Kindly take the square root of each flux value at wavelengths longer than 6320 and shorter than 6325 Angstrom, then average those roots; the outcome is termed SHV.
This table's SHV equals 5.08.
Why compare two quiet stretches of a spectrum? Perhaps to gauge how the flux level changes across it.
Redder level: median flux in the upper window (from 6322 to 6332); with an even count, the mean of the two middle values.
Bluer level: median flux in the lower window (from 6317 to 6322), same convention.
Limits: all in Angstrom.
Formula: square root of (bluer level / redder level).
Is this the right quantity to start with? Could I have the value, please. 0.976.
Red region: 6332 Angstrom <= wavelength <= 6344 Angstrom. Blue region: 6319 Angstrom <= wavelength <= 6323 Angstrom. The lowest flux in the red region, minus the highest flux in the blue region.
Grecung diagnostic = -1.1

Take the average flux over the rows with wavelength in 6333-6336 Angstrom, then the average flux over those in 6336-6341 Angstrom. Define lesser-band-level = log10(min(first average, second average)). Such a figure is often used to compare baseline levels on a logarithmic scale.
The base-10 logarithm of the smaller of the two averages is 1.429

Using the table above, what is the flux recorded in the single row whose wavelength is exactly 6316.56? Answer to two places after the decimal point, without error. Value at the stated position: 24.46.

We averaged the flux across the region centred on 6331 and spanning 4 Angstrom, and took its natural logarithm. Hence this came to 3.28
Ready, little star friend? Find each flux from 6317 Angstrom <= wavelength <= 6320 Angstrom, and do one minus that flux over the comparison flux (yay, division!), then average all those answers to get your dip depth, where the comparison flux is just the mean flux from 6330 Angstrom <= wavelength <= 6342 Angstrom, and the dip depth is 0.125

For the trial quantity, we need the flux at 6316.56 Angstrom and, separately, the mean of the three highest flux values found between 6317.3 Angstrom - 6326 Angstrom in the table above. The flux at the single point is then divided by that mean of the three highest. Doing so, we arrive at 0.94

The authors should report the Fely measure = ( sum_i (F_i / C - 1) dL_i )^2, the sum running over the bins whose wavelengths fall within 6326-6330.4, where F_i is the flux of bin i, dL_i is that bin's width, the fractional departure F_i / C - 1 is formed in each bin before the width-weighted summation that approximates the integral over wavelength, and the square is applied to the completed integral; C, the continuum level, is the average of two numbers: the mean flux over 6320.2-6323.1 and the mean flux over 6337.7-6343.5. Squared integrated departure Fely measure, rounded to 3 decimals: 0.002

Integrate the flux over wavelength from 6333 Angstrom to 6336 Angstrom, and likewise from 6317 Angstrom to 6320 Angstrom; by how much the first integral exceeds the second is 14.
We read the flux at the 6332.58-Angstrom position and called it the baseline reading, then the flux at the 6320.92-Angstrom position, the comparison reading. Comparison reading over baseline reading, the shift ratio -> 0.97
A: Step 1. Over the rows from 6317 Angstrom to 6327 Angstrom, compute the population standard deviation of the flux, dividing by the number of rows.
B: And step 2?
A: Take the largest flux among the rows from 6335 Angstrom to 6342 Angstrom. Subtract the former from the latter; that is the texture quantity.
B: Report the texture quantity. 28.3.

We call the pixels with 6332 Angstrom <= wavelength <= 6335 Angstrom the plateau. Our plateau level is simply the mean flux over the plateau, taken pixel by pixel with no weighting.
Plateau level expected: 28.4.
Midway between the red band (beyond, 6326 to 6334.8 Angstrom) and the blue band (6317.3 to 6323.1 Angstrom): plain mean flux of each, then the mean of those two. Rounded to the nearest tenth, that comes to 25.8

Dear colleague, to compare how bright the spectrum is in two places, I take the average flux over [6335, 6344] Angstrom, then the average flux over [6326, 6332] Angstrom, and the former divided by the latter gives 1.03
